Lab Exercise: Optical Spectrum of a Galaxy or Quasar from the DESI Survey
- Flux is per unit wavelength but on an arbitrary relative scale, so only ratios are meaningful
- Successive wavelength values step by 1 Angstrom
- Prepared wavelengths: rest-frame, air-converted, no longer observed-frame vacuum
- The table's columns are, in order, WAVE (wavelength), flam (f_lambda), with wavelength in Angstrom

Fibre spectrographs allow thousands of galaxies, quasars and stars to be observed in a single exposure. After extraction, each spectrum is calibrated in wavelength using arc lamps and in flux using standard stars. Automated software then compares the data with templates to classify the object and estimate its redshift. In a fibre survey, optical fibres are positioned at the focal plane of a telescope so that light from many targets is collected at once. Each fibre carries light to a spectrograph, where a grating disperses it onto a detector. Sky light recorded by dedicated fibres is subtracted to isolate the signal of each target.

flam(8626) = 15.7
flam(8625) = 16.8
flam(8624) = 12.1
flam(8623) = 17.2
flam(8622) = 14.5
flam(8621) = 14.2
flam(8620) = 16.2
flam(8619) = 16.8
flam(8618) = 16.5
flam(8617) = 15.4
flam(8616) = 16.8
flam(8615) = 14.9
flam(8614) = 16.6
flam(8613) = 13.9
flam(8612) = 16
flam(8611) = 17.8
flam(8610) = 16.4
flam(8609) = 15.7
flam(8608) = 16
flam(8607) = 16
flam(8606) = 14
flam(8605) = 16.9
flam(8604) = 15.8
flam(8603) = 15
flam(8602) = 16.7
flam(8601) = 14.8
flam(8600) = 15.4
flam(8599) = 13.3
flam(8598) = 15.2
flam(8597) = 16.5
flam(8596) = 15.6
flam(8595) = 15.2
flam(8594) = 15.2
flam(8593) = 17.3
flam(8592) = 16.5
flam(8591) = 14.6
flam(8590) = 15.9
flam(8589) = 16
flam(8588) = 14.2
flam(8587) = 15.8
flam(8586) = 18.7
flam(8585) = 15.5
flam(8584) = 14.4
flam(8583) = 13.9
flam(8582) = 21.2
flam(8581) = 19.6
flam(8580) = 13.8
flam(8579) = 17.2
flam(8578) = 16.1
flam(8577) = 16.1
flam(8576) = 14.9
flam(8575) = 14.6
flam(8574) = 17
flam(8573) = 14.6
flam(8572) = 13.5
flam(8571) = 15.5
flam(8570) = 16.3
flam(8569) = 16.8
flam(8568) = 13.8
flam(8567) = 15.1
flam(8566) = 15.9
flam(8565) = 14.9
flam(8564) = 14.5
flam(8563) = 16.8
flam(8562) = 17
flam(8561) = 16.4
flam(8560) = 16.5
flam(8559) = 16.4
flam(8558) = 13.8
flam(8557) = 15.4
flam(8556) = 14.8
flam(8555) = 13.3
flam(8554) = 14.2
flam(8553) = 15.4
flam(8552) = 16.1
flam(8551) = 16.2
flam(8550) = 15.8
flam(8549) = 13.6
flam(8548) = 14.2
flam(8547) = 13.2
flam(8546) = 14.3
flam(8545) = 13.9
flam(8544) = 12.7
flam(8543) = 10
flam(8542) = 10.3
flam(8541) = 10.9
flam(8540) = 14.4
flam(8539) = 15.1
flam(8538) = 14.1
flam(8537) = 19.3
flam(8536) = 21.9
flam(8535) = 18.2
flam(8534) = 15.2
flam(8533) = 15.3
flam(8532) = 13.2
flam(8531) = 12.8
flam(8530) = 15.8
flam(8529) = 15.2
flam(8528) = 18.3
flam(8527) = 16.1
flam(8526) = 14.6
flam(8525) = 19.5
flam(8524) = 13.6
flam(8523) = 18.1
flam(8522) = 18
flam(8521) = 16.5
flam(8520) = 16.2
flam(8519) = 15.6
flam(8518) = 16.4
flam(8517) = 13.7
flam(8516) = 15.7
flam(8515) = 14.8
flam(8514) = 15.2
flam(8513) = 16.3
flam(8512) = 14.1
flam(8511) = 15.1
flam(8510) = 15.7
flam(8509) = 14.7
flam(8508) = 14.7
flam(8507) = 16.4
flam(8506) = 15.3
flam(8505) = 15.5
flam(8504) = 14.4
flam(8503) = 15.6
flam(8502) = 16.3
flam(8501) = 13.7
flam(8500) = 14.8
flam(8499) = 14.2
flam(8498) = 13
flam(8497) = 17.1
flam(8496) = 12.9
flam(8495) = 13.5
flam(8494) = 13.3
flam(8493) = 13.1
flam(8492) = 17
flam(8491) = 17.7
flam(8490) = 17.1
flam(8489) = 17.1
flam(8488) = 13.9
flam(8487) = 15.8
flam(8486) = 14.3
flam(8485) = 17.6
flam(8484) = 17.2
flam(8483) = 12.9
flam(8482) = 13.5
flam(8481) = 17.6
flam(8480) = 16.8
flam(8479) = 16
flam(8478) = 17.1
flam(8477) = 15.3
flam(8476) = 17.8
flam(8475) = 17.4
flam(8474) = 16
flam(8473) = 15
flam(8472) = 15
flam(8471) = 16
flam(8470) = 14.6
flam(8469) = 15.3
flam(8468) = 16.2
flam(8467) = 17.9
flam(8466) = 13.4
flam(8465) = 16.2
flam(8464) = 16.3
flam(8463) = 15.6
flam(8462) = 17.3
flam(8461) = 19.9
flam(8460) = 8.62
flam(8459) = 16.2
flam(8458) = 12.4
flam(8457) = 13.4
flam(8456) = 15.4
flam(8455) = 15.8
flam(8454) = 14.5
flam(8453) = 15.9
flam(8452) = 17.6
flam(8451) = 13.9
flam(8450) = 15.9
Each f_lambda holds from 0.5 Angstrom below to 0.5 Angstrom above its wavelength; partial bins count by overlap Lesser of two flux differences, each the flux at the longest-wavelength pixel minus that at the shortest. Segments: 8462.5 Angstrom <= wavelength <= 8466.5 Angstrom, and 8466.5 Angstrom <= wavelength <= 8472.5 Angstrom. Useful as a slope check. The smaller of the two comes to -2.90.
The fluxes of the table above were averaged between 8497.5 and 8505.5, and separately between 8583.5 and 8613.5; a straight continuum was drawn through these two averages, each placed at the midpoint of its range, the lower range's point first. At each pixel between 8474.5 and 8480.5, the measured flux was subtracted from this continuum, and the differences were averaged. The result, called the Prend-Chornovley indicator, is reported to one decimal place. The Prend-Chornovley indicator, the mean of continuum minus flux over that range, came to -2.3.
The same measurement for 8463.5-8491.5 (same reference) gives -1.5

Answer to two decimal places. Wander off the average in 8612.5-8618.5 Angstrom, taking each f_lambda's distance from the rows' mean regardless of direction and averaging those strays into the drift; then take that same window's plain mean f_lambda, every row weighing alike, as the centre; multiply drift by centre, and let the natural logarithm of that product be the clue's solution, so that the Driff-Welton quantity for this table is 2.70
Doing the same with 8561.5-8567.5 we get 2.61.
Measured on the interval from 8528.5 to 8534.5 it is 2.73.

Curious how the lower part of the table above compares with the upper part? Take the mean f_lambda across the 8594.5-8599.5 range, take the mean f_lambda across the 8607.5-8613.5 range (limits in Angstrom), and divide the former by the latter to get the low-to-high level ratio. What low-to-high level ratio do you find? 0.95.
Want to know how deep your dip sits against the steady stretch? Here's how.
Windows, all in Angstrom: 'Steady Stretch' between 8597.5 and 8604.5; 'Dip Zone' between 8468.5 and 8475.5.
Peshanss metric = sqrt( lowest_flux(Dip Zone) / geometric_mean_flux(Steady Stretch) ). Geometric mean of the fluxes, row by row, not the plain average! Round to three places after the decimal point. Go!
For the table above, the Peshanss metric 0.982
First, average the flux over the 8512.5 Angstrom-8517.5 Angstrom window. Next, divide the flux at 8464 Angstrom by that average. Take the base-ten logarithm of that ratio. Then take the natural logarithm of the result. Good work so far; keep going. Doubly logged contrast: -3.4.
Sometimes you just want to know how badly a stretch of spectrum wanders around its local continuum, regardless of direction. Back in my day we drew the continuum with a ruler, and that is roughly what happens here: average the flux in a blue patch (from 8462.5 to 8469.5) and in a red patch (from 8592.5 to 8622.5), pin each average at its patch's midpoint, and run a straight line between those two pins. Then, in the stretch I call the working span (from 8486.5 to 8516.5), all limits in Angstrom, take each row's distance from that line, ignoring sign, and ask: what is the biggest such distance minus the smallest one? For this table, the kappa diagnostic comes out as 2.9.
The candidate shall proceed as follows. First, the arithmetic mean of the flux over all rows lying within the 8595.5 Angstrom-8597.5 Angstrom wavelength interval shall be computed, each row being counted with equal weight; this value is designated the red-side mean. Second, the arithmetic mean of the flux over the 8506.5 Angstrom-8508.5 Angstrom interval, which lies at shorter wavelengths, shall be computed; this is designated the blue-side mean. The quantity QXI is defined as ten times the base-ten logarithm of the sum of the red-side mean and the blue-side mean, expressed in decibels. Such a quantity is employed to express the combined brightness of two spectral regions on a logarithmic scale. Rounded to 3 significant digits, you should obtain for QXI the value 15.0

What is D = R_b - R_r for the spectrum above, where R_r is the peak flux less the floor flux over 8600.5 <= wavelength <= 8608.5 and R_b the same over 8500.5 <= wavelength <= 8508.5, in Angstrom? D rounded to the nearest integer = 0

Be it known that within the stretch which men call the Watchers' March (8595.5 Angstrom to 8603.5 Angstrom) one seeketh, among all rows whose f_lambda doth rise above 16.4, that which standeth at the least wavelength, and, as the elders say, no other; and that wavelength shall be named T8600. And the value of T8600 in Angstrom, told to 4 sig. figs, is 8597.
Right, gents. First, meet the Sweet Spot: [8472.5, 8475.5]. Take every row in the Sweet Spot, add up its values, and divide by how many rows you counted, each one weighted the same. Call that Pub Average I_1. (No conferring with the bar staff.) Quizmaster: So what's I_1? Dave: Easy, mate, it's 16.1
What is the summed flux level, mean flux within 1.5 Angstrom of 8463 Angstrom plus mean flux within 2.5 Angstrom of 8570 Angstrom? 31.6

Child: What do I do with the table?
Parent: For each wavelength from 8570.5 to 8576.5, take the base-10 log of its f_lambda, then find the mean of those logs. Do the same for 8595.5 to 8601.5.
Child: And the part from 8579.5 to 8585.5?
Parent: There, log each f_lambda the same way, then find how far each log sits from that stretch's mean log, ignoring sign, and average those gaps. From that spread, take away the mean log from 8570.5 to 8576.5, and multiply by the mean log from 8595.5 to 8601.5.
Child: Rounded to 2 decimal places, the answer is -1.31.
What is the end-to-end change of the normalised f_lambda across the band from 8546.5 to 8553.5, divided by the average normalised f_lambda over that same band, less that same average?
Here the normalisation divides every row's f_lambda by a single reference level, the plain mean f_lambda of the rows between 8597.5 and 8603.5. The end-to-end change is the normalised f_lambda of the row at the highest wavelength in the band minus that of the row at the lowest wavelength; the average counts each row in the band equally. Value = -0.84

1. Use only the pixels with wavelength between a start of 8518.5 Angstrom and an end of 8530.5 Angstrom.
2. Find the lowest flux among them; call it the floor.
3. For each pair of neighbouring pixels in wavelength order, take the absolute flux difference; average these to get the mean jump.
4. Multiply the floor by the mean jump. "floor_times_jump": 31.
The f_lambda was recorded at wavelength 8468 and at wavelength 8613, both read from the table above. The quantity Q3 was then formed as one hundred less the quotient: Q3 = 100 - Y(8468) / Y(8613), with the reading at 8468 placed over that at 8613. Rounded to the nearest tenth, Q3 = 98.8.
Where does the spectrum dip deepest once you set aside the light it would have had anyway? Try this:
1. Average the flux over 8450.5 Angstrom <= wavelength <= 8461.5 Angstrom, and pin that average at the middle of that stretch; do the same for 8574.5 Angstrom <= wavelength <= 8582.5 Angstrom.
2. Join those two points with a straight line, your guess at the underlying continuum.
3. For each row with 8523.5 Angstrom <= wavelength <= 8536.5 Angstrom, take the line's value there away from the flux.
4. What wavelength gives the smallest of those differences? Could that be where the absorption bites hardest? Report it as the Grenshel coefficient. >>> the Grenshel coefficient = 8531 Angstrom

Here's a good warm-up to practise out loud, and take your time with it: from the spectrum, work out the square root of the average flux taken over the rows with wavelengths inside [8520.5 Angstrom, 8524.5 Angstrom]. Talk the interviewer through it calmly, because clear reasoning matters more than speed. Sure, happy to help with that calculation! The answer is 4.07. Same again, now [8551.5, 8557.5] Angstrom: 3.86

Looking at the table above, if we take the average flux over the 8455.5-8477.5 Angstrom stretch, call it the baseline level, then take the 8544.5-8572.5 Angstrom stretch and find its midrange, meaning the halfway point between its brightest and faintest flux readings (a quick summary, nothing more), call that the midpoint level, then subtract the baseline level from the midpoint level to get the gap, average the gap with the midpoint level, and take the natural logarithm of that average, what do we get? 1.99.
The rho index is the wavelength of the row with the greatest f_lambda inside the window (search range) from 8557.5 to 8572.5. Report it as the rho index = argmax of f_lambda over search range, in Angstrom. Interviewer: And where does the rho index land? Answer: 8562 Angstrom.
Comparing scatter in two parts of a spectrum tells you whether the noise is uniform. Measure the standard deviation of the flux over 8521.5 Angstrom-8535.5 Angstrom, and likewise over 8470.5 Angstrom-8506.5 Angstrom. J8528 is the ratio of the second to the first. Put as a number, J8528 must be 0.8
